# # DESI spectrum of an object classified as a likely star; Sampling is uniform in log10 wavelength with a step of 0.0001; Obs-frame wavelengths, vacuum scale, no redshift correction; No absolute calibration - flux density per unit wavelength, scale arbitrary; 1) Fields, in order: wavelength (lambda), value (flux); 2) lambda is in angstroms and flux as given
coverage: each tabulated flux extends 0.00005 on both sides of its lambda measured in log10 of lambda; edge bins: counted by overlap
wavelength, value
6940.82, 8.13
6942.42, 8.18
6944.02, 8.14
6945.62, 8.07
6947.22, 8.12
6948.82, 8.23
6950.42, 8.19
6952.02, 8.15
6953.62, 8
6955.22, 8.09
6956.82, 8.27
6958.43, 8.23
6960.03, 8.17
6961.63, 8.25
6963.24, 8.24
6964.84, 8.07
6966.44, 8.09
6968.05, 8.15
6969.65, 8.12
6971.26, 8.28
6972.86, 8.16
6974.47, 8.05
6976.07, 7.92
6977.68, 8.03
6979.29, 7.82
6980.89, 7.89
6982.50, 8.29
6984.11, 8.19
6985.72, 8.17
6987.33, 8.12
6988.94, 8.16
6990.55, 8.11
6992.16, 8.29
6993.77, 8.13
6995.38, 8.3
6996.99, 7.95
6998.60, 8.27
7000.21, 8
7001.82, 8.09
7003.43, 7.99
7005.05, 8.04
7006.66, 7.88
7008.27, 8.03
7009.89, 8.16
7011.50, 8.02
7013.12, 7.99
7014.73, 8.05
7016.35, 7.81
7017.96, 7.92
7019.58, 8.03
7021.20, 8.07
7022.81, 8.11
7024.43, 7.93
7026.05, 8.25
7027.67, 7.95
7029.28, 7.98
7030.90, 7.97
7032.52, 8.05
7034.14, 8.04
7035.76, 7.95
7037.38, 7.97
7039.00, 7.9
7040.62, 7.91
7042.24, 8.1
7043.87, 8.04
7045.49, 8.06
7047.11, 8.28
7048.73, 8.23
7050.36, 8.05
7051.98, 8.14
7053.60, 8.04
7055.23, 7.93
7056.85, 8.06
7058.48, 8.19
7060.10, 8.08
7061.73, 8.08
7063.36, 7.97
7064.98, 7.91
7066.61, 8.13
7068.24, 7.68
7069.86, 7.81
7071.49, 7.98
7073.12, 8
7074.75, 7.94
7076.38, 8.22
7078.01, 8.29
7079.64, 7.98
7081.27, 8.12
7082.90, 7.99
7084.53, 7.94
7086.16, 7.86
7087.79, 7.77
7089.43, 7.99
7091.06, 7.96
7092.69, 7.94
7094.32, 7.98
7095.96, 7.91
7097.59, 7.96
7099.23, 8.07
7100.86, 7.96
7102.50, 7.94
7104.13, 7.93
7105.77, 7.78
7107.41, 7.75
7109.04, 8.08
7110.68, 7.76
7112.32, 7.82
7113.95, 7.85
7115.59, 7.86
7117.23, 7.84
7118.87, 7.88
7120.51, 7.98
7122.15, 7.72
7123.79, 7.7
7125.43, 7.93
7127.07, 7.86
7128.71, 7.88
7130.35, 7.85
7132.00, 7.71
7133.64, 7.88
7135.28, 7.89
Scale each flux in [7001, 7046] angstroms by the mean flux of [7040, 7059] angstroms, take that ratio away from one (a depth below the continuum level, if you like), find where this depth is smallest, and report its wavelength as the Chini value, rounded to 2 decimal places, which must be 7026.05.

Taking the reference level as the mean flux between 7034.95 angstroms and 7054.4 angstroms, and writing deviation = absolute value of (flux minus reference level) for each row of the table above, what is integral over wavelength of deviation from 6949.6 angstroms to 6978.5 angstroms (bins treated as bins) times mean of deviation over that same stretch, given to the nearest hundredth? 0.32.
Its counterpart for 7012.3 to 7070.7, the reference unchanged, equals 0.54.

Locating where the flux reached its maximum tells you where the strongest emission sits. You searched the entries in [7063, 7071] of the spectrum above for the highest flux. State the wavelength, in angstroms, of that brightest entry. 7066.61 angstroms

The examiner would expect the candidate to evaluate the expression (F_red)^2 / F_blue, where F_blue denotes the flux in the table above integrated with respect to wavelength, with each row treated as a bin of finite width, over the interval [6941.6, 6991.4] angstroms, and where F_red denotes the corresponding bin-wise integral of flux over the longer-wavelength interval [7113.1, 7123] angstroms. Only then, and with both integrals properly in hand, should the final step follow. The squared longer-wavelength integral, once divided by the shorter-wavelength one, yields 15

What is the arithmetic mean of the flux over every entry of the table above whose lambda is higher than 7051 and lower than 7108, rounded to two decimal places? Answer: 7.98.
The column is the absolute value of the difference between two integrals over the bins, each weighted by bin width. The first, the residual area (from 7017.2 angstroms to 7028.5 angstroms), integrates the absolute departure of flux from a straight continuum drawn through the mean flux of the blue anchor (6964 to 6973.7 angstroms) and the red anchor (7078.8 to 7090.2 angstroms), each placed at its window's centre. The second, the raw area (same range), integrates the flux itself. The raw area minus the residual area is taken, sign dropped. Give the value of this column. 90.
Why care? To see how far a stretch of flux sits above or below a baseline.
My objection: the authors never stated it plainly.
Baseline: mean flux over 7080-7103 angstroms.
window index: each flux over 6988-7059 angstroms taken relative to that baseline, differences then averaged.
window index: 0.10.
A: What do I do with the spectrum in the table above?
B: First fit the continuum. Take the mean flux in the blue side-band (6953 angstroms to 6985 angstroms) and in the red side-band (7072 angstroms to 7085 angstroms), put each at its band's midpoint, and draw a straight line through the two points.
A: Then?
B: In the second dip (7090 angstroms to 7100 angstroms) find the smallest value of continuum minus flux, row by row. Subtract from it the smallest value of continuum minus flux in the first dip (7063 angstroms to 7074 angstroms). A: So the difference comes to 0.044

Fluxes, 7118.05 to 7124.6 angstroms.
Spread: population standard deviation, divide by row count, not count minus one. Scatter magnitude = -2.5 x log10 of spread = 2.34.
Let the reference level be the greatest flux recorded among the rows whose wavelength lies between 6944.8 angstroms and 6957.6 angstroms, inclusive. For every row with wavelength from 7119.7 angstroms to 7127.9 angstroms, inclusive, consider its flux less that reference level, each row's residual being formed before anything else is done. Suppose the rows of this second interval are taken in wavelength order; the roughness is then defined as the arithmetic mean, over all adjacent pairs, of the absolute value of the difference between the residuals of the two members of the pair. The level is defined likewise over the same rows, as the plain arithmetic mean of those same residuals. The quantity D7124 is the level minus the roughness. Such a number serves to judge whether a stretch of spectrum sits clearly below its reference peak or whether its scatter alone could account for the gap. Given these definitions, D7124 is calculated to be -0.58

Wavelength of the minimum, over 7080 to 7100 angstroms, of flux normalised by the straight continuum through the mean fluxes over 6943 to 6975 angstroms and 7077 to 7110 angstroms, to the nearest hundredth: 7087.79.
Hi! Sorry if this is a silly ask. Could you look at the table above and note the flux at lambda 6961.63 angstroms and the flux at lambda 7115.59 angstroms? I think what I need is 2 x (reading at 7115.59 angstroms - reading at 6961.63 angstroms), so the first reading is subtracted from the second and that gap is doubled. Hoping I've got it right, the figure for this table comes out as -0.8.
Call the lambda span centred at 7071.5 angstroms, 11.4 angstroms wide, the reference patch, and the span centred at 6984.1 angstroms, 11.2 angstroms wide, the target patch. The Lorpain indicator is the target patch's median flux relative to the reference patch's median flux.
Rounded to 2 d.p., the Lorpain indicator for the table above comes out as 1.02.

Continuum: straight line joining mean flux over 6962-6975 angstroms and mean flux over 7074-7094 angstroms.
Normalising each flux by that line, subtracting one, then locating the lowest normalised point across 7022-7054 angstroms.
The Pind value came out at 7039.00 angstroms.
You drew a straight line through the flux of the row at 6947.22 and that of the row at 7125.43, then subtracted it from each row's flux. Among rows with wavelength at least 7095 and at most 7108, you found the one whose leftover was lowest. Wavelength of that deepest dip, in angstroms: 7107.41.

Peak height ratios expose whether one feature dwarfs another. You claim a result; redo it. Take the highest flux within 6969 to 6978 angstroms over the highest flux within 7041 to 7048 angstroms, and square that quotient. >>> 1.00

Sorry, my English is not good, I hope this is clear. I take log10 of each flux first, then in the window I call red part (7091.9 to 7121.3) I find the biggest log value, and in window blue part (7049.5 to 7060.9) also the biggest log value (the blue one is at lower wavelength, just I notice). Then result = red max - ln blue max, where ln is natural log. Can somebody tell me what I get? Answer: 1.00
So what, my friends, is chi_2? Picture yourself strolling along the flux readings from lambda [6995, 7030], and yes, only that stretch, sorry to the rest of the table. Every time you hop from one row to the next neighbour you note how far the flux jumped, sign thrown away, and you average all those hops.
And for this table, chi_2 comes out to 0.15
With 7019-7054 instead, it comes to 0.10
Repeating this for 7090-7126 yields 0.10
